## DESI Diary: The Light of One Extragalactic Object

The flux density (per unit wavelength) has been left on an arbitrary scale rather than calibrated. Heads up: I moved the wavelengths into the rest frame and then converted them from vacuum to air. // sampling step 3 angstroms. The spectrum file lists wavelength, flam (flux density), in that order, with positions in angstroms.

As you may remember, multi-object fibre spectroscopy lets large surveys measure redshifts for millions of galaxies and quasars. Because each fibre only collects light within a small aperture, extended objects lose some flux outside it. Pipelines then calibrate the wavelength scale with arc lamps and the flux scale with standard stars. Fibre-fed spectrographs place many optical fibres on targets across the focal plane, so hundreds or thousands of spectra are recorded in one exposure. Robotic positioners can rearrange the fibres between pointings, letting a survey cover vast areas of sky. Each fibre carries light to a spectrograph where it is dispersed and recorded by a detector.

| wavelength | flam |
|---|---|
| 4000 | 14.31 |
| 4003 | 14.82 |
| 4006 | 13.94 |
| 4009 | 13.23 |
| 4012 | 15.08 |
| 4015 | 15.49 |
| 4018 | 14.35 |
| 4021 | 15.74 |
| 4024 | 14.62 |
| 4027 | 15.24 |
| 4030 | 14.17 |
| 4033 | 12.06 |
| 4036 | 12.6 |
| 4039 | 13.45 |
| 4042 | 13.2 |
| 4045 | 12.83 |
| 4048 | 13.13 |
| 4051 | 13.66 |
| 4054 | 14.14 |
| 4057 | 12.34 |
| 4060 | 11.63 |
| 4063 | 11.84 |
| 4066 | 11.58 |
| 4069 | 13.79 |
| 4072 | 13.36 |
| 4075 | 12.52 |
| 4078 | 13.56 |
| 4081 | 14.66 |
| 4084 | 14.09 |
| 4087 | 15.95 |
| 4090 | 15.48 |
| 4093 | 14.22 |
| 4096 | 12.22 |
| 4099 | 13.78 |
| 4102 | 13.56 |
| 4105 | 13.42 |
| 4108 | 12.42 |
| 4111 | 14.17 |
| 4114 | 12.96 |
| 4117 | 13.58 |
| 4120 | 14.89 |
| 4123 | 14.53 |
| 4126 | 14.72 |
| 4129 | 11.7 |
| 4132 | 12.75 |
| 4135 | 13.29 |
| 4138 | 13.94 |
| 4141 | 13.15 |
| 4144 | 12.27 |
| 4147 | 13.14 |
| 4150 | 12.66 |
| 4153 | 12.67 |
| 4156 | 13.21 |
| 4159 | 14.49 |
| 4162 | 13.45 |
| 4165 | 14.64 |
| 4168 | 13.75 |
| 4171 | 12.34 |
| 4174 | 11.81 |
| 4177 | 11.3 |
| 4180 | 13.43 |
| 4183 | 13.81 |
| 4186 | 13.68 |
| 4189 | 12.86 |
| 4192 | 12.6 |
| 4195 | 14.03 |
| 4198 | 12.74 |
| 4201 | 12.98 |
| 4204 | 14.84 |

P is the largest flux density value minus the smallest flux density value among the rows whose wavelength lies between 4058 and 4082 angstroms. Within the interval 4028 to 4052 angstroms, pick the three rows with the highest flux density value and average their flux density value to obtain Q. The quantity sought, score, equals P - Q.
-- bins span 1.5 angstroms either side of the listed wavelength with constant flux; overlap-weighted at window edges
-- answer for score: -10.7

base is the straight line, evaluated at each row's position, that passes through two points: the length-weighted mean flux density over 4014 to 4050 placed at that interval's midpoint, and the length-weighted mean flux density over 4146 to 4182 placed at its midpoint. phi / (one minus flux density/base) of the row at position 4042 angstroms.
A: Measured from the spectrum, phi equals 0.04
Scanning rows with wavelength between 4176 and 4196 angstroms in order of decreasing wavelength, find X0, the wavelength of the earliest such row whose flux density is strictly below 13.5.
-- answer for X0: 4192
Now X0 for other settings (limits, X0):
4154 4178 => 4177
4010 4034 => 4033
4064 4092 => 4075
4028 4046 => 4045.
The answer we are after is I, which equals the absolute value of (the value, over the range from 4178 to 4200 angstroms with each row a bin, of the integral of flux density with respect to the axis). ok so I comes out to 292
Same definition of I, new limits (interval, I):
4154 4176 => 293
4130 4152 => 286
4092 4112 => 267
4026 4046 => 267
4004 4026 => 322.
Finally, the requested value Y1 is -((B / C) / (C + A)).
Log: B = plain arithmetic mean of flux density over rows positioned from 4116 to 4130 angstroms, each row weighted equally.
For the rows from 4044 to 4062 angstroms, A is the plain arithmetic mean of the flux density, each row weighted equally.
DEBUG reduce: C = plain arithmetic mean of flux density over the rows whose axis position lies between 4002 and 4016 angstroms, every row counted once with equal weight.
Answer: -0.035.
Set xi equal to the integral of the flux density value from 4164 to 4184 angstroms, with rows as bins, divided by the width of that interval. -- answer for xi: 13.0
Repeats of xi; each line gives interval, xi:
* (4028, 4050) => 13.1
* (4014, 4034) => 14.6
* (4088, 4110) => 13.7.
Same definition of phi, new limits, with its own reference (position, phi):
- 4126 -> -0.11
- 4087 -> -0.18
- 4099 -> -0.02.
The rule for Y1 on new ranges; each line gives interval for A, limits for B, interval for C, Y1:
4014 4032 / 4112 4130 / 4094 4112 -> -0.037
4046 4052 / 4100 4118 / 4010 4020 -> -0.031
